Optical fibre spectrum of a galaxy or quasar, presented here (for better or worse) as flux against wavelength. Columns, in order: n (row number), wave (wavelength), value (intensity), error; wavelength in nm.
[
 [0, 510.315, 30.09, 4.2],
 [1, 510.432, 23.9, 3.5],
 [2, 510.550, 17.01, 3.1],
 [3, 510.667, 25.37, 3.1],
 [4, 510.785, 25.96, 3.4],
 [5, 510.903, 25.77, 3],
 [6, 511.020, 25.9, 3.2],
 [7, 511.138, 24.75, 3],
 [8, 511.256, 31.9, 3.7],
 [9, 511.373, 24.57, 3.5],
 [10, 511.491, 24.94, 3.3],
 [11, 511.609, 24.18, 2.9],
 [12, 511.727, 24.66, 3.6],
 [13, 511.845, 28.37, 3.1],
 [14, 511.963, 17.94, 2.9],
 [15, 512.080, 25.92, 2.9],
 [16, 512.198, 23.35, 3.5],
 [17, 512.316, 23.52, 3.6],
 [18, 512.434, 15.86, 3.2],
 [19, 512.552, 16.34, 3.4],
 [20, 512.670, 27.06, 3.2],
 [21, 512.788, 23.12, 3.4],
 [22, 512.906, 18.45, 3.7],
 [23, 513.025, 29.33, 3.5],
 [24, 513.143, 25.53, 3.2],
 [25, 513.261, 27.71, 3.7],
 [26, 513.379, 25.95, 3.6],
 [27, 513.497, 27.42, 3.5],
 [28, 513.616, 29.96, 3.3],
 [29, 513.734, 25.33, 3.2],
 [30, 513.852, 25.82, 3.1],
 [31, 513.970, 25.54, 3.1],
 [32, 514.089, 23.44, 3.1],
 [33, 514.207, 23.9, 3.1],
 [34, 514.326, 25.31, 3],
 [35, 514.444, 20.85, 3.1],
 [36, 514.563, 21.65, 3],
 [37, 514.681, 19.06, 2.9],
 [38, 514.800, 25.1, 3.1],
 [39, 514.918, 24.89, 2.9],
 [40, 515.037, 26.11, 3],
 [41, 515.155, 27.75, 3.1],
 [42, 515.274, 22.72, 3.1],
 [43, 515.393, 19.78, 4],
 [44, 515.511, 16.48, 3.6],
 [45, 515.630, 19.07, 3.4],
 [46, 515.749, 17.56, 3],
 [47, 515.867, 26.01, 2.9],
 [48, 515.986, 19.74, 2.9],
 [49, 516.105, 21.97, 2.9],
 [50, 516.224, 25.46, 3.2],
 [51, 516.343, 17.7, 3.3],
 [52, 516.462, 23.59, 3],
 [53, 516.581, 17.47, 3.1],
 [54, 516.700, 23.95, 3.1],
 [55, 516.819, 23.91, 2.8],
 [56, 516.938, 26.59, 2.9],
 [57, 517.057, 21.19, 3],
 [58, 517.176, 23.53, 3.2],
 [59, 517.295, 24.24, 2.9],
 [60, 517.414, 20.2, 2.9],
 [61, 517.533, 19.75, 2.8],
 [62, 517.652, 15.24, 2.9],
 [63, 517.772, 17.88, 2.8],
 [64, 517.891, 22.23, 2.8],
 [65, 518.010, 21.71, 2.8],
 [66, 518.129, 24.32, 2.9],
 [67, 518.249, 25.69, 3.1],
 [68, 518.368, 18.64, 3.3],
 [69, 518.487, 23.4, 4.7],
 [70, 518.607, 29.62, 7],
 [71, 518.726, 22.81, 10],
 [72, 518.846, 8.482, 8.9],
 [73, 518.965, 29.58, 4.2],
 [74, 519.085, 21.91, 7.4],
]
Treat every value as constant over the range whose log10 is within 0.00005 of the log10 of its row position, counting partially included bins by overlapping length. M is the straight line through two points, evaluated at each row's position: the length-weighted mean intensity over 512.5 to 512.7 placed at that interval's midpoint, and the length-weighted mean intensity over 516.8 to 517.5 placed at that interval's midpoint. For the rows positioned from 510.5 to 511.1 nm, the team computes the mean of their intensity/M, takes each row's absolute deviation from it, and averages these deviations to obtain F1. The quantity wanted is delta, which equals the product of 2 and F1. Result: 0.272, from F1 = 0.14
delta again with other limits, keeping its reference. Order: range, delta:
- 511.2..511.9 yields 0.239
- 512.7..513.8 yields 0.225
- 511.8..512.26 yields 0.315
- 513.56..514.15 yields 0.151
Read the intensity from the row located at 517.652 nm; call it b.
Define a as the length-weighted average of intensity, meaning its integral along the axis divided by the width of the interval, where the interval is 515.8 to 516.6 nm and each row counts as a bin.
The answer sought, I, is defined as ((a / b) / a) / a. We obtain 0.0030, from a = 21.9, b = 15.24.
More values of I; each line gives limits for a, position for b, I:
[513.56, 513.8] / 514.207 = 0.0015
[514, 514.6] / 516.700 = 0.0018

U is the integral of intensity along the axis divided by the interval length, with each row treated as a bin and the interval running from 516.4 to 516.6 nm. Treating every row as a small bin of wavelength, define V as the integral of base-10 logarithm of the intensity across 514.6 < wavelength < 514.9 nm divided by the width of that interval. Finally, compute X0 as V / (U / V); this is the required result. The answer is 0.086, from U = 21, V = 1.35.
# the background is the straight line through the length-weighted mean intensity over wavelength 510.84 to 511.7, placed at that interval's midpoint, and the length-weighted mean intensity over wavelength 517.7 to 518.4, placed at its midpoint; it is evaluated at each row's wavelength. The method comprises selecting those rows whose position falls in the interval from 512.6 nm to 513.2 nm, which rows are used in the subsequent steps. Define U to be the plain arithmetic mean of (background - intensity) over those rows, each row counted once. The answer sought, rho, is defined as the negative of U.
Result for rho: -0.2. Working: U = 0.2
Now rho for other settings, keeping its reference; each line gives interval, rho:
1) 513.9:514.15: 0.3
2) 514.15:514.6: -1.1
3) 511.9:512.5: -4.1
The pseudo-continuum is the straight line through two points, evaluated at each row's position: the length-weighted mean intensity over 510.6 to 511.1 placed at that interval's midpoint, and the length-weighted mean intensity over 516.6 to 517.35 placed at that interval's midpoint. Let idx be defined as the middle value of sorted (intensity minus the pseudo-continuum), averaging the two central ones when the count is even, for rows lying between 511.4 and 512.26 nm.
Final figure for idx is -0.61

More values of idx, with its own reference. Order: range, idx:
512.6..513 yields -1.81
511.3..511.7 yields -0.82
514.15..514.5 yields -0.56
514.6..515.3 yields 0.74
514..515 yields -0.81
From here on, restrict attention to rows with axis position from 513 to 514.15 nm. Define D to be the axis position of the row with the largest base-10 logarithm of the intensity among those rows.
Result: 513.616 nm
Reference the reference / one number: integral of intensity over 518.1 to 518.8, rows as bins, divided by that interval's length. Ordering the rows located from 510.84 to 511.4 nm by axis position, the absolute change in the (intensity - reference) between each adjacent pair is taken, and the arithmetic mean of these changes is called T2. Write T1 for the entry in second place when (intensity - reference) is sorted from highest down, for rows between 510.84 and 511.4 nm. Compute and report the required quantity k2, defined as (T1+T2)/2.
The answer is 3.0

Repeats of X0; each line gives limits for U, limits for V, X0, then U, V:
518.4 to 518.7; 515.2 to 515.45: 0.070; 25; 1.33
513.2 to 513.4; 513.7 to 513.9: 0.074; 27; 1.41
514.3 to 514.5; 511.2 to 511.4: 0.094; 23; 1.46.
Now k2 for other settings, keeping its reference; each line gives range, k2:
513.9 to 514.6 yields 1.7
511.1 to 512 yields 4.5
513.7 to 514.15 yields 1.4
